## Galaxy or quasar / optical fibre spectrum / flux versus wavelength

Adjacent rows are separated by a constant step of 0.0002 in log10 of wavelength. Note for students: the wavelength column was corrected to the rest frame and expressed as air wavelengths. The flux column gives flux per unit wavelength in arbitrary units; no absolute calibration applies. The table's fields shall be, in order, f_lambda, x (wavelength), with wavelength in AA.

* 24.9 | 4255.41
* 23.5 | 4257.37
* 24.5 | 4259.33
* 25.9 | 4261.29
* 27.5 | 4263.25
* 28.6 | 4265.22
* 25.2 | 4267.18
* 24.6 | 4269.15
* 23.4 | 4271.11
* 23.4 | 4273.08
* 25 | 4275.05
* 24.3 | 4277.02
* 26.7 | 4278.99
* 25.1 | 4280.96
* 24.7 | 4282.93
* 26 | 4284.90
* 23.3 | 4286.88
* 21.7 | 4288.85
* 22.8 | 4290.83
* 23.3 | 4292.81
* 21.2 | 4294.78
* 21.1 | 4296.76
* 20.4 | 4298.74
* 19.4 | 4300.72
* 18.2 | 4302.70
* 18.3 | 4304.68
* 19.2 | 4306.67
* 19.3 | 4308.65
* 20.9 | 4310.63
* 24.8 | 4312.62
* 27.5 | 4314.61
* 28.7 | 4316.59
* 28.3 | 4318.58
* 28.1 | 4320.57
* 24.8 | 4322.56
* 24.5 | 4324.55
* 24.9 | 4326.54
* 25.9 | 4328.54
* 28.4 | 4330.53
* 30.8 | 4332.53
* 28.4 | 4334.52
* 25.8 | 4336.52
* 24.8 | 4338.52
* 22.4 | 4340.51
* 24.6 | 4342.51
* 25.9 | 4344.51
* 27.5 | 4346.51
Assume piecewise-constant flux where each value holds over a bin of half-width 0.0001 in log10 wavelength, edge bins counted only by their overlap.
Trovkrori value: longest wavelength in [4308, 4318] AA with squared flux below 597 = 4310.63 AA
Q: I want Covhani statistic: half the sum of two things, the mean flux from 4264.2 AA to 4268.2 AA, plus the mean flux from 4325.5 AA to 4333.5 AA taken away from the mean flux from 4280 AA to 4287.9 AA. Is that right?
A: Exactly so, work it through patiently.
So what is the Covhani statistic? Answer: 12.1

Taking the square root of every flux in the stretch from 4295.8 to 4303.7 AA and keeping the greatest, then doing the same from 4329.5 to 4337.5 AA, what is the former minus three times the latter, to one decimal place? -12.1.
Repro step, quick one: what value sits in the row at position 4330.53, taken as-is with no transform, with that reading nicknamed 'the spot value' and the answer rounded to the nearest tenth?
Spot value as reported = 28.4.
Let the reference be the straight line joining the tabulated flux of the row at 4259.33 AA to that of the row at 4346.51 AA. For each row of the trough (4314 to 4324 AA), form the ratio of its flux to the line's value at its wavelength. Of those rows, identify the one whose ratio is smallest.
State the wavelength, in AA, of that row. 4322.56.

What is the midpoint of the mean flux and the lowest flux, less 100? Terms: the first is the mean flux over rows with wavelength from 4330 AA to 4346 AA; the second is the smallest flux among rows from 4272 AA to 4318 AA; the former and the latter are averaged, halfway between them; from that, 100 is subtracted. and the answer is -77.7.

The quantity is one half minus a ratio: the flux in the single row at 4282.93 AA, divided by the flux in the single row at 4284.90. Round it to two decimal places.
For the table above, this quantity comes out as -0.45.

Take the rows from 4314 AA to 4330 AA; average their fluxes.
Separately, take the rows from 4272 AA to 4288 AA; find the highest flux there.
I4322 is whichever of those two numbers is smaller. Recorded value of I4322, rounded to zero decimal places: 27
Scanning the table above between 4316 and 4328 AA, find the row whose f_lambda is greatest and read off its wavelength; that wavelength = 4316.59 AA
